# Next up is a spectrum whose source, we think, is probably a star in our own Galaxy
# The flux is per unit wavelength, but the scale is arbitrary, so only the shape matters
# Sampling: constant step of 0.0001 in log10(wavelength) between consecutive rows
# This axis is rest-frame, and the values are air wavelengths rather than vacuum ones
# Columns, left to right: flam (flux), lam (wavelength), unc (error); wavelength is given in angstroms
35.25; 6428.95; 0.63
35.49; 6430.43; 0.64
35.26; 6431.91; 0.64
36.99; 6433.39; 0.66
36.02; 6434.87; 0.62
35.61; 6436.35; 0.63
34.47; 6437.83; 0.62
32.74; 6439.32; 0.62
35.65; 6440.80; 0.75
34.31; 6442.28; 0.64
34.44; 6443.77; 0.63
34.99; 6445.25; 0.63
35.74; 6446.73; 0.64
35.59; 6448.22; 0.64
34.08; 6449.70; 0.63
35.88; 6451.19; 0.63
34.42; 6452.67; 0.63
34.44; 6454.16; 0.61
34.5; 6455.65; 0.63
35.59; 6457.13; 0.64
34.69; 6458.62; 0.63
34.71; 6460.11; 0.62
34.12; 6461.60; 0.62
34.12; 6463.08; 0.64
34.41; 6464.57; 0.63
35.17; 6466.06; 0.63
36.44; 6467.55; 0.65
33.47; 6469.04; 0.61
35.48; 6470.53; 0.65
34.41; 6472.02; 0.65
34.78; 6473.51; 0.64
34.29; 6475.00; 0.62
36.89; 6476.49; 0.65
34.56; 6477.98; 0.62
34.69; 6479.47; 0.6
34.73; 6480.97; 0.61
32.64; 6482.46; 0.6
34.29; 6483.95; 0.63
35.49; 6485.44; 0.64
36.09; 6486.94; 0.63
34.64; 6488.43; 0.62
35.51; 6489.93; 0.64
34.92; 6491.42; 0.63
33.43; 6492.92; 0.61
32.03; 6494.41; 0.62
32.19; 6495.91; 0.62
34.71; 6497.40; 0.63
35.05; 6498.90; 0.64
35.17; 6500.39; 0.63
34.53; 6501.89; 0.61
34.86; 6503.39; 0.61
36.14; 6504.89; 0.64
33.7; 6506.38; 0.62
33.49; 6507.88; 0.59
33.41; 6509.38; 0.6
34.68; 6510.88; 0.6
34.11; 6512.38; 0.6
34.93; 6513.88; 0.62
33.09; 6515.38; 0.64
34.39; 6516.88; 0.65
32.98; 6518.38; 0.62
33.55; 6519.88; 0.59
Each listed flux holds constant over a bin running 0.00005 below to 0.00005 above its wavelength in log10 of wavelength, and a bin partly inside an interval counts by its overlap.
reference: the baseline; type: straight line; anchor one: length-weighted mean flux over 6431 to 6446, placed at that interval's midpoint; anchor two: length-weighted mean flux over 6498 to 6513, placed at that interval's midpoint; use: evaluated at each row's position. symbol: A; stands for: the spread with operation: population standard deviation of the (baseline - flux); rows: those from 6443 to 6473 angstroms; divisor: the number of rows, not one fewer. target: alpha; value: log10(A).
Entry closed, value -0.14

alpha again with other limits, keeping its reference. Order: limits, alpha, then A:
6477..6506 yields 0.06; 1.14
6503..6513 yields -0.05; 0.89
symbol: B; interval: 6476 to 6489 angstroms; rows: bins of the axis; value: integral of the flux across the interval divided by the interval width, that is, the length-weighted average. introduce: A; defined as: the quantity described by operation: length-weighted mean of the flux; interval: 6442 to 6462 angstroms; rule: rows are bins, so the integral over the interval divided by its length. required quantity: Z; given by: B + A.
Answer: 69.7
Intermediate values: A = 34.8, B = 34.86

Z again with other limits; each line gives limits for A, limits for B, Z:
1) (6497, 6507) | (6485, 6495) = 69.5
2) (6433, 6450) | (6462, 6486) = 69.8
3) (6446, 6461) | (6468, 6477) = 69.8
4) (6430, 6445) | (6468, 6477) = 70.0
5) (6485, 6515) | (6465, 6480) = 69.4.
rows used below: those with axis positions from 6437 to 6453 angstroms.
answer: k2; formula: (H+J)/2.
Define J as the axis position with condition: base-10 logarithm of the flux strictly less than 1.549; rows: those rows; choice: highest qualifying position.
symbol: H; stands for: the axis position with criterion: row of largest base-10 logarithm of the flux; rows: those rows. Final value 6451.9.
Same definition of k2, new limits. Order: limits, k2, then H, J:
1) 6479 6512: 6507.9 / 6504.89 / 6510.88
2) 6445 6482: 6478.7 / 6476.49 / 6480.97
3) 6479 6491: 6487.7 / 6486.94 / 6488.43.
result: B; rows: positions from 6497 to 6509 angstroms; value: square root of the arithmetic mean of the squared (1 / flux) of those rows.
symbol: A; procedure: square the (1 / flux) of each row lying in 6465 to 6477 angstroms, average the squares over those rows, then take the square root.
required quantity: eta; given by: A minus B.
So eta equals -0.0003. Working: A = 0.0285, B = 0.0288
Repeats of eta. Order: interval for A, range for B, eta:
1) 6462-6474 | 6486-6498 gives -0.0005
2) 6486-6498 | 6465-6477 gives 0.0008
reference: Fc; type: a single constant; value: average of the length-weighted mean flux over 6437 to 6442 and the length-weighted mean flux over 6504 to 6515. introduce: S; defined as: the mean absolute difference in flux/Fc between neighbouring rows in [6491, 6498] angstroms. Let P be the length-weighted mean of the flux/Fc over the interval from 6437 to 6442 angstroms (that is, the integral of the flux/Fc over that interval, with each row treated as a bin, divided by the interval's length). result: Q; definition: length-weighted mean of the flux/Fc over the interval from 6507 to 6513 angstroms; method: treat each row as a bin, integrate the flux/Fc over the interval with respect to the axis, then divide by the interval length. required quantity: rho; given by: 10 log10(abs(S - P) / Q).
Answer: -0.12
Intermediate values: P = 1.00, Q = 0.987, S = 0.041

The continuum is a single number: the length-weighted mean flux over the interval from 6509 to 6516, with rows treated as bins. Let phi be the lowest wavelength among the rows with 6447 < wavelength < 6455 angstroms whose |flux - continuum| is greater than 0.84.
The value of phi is 6448.22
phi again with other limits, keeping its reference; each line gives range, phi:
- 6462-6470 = 6466.06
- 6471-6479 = 6476.49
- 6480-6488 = 6482.46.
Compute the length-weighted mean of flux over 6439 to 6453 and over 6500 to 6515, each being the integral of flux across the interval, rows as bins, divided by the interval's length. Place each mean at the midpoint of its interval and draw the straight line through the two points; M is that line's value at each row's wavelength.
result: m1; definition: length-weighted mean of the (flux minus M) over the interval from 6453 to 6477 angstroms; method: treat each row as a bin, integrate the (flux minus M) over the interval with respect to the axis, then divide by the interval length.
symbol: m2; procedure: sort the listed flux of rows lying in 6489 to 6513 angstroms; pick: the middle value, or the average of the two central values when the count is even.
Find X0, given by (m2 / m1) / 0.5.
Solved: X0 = 917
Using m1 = 0.08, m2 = 34.6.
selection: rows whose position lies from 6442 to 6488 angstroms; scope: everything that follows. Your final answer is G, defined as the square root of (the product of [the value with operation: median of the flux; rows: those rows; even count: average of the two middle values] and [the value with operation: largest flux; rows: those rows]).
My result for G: 35.8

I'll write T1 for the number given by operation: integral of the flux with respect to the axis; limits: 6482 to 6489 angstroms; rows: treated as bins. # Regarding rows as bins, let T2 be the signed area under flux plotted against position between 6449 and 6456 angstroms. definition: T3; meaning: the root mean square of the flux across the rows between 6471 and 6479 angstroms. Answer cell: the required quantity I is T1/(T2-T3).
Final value 1.17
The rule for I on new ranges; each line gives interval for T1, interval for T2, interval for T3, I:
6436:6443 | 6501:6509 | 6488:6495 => 1.00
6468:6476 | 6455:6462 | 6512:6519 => 1.32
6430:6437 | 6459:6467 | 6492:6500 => 1.03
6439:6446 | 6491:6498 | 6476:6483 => 1.22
